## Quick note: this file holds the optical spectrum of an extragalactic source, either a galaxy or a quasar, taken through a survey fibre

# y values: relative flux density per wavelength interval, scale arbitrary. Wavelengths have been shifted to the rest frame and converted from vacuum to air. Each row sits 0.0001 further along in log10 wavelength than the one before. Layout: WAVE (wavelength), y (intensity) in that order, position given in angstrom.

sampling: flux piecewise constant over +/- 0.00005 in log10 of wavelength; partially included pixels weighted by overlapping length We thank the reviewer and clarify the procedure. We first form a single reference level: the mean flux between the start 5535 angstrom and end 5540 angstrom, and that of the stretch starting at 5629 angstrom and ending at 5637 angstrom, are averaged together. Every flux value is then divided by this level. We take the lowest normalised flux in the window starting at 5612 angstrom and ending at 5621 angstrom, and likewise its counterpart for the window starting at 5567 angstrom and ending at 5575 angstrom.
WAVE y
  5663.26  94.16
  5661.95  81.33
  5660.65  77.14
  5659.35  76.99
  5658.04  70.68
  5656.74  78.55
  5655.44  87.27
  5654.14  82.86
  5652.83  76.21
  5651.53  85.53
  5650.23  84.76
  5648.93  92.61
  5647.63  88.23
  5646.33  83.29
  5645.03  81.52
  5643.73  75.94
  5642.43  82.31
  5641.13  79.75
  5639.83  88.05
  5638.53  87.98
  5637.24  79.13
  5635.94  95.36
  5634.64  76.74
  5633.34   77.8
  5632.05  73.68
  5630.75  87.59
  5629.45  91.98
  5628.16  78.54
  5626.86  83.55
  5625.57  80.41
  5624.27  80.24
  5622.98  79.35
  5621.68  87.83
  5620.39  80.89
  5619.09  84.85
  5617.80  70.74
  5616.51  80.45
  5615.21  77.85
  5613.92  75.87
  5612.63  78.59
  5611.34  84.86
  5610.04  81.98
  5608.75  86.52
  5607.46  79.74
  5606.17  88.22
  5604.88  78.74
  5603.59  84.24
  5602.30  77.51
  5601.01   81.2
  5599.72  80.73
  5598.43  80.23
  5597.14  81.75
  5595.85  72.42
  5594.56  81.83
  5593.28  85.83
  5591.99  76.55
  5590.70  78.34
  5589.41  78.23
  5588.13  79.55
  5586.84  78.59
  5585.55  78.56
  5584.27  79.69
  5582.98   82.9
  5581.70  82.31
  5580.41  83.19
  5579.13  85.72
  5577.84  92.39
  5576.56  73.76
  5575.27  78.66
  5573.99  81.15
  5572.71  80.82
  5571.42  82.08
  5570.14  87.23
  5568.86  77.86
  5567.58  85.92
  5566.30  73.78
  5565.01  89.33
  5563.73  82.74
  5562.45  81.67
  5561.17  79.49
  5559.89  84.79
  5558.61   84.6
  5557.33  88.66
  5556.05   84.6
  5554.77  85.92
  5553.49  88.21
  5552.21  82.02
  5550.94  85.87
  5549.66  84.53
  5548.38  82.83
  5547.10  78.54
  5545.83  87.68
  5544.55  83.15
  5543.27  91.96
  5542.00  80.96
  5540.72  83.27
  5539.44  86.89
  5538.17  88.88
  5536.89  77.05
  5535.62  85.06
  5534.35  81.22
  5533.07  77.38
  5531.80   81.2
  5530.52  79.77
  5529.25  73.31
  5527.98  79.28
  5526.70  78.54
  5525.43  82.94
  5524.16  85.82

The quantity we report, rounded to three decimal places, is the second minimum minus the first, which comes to 0.085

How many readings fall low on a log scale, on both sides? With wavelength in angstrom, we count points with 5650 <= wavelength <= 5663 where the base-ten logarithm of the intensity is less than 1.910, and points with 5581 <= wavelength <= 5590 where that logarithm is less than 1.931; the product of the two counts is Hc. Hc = 35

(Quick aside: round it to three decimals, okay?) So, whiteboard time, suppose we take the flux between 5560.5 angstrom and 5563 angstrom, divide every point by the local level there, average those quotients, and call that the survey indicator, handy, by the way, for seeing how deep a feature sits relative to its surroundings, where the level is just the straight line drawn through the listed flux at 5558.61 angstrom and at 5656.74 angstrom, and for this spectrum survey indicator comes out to 0.955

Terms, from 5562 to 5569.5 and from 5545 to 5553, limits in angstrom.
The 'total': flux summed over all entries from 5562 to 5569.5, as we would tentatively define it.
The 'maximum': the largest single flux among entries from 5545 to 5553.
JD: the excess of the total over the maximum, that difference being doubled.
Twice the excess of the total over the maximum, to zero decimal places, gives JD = 807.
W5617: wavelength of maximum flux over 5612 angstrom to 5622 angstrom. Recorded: 5621.68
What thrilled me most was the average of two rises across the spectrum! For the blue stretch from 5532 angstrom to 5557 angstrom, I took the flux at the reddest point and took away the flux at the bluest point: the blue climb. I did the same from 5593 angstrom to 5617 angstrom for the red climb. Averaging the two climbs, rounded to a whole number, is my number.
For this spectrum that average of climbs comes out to 1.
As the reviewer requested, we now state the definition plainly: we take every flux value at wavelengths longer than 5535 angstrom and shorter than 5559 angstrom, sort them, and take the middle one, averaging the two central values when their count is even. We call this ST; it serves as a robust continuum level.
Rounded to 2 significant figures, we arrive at 85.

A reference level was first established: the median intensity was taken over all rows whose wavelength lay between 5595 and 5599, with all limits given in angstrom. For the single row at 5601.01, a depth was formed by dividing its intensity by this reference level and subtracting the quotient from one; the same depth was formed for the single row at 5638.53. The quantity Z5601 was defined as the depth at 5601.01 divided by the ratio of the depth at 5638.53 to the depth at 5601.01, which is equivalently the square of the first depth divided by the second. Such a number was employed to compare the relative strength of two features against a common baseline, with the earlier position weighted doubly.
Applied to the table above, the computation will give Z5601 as 0.00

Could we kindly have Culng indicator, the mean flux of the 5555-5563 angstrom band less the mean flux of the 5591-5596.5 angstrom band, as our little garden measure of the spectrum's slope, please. 5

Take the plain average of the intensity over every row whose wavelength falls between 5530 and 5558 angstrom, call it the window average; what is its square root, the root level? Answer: 9.16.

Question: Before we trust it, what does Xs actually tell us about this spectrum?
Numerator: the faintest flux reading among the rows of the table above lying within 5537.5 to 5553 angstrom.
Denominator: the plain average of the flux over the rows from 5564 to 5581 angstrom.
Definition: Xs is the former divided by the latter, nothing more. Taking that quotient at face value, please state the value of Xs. 0.953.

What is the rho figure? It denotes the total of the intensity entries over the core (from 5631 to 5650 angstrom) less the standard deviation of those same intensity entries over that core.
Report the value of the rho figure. 1156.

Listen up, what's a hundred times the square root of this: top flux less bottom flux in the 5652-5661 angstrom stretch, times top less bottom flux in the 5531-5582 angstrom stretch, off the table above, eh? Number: 1758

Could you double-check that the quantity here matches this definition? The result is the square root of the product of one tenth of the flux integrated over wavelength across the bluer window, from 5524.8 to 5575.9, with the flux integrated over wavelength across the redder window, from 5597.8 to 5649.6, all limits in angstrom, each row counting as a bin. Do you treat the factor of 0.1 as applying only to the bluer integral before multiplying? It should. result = 1341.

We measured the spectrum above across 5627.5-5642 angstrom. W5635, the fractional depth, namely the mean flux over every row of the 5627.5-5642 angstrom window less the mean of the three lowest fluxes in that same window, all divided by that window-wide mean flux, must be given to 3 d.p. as 0.087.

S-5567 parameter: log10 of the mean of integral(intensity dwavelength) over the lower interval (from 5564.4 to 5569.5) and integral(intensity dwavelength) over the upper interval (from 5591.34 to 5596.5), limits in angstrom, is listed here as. 2.62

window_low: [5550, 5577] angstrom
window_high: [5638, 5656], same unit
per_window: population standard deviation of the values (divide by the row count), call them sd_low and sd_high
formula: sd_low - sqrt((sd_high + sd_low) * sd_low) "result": -1.88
